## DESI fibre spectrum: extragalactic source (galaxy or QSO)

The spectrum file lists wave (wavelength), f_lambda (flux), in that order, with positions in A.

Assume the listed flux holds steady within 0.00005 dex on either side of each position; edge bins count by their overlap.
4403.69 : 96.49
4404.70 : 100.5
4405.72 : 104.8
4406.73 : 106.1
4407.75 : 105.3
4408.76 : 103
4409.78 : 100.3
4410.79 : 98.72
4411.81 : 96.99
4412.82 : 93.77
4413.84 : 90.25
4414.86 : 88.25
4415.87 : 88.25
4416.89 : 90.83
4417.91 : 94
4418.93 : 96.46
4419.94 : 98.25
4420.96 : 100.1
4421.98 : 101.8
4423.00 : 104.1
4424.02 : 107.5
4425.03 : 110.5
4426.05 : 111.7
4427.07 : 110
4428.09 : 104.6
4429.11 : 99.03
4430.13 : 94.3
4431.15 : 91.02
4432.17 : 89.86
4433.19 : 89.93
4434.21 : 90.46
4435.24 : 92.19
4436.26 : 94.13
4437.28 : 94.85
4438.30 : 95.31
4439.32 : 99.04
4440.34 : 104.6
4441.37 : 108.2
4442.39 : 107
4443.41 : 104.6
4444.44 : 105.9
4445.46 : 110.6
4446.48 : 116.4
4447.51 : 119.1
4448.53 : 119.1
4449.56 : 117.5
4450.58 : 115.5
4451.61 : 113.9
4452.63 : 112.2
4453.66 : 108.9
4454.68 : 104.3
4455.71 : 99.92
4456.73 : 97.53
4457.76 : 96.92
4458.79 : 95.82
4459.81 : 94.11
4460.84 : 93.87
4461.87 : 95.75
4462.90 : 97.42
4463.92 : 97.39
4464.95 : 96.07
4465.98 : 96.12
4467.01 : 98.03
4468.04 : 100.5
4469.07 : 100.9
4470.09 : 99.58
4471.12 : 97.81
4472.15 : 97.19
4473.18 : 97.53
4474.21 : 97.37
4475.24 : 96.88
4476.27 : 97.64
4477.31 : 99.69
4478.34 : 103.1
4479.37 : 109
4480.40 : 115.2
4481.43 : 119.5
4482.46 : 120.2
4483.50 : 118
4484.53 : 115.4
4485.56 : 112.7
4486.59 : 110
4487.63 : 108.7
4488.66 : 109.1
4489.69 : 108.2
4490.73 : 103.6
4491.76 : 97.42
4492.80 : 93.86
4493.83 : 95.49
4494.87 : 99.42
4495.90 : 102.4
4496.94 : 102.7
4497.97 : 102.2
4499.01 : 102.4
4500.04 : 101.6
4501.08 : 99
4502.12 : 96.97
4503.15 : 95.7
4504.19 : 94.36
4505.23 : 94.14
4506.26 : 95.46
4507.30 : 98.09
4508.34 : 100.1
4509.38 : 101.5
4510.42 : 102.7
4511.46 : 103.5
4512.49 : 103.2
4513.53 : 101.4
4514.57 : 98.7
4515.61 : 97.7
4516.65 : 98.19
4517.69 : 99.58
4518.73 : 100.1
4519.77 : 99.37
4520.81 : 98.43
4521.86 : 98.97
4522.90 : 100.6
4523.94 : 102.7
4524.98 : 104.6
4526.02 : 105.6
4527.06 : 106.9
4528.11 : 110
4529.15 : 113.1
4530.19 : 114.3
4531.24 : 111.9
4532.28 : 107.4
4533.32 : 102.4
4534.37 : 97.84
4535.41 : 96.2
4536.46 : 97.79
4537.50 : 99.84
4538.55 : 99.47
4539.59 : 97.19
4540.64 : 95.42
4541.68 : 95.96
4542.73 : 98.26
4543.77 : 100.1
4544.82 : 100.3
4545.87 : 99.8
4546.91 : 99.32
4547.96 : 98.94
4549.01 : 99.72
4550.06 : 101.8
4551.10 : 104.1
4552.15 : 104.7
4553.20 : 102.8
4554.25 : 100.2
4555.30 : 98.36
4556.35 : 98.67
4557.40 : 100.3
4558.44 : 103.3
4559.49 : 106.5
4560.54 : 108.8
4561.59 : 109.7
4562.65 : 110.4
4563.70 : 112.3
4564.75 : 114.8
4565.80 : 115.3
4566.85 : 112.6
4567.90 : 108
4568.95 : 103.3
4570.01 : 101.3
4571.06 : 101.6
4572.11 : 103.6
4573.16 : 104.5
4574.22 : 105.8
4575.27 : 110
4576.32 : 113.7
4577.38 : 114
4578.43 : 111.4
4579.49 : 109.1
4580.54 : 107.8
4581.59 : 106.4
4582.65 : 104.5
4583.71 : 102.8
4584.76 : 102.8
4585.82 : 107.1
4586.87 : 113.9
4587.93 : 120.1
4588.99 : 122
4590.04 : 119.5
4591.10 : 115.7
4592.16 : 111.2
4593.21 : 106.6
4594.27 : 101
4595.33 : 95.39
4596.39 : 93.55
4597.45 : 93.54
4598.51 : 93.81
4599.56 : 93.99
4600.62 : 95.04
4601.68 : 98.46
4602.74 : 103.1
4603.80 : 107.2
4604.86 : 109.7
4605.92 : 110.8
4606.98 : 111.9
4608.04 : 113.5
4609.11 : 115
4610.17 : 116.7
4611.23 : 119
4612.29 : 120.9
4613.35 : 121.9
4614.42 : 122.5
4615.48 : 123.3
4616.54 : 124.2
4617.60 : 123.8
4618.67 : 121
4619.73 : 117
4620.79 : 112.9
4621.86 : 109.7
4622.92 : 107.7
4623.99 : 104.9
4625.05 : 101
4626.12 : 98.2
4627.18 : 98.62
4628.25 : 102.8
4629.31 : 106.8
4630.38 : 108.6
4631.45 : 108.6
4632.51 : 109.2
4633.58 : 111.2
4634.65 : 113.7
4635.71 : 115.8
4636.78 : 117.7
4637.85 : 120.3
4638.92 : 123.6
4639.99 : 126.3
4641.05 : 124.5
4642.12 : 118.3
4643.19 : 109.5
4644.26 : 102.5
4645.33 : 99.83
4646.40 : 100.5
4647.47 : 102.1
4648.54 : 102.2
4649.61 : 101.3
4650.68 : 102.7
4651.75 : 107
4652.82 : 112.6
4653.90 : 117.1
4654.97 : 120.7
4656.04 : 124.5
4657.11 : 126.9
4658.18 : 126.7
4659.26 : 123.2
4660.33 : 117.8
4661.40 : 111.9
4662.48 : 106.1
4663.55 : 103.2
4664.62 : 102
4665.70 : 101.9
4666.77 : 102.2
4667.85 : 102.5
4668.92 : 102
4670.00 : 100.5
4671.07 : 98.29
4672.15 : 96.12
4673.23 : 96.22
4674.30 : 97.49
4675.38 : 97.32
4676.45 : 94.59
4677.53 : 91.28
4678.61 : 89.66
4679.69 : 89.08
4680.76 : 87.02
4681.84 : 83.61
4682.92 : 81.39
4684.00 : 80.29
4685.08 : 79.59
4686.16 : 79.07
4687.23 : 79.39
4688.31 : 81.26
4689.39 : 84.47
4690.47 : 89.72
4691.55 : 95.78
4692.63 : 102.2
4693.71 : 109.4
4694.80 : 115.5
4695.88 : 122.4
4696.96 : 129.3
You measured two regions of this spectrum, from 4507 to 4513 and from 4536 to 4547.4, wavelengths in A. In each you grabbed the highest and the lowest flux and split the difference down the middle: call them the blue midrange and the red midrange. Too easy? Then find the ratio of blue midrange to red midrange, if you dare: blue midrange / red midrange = 1.03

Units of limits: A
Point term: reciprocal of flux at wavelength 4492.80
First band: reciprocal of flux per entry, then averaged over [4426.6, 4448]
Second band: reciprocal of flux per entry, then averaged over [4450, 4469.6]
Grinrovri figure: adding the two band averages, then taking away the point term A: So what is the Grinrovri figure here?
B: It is 0.0093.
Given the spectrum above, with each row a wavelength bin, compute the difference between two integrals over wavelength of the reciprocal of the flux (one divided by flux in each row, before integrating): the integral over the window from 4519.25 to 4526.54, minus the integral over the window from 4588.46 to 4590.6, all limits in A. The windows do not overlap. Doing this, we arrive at 0.054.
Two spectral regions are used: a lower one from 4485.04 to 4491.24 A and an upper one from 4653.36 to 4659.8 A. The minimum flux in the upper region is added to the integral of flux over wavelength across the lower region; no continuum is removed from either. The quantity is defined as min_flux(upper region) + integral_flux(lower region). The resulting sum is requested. 791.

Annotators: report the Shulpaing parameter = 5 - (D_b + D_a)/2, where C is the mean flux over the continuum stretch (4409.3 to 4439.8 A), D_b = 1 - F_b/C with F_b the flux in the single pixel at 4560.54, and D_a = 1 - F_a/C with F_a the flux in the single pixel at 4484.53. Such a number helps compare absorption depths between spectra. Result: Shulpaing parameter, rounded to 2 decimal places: 5.15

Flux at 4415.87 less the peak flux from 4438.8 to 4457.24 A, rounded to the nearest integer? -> -31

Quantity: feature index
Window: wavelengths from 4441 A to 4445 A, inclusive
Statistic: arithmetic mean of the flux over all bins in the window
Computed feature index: 106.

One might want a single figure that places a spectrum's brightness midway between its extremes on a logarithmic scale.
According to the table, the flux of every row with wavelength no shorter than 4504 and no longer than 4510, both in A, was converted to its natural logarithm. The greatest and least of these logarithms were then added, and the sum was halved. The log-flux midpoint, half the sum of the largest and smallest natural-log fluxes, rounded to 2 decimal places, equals 4.58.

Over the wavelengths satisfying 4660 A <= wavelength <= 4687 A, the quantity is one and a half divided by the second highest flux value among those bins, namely 0.0134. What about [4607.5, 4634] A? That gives 0.0121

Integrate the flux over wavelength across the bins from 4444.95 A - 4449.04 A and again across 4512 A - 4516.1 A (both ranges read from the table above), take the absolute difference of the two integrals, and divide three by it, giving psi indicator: 0.05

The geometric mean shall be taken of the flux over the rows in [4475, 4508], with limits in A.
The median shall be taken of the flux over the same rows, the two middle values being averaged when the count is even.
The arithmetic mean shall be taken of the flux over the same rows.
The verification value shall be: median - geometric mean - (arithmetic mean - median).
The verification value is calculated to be -2.5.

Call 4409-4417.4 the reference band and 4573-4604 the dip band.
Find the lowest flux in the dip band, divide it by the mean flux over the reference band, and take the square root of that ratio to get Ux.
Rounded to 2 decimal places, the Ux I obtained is 1.00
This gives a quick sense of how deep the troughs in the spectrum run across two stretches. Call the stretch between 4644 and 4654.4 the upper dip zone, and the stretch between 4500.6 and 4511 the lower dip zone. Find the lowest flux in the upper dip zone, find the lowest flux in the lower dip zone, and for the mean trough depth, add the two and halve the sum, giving 97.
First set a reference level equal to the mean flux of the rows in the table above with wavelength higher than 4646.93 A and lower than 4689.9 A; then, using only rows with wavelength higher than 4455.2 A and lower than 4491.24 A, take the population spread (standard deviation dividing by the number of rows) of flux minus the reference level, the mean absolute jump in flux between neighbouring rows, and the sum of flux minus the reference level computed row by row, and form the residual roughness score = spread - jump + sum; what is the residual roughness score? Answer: 100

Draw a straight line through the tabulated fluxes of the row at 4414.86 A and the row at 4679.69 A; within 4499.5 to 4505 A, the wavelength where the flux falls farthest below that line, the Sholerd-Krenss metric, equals 4504.19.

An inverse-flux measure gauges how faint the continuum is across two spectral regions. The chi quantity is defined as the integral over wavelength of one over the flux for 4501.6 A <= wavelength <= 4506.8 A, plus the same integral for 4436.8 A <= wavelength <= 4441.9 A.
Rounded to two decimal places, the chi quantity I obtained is 0.11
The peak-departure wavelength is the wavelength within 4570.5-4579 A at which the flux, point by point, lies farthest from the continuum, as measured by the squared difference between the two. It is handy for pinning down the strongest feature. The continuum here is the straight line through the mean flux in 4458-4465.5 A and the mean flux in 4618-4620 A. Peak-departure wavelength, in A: 4571.06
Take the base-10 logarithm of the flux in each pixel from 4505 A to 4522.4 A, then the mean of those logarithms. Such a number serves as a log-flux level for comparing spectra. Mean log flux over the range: 1.998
